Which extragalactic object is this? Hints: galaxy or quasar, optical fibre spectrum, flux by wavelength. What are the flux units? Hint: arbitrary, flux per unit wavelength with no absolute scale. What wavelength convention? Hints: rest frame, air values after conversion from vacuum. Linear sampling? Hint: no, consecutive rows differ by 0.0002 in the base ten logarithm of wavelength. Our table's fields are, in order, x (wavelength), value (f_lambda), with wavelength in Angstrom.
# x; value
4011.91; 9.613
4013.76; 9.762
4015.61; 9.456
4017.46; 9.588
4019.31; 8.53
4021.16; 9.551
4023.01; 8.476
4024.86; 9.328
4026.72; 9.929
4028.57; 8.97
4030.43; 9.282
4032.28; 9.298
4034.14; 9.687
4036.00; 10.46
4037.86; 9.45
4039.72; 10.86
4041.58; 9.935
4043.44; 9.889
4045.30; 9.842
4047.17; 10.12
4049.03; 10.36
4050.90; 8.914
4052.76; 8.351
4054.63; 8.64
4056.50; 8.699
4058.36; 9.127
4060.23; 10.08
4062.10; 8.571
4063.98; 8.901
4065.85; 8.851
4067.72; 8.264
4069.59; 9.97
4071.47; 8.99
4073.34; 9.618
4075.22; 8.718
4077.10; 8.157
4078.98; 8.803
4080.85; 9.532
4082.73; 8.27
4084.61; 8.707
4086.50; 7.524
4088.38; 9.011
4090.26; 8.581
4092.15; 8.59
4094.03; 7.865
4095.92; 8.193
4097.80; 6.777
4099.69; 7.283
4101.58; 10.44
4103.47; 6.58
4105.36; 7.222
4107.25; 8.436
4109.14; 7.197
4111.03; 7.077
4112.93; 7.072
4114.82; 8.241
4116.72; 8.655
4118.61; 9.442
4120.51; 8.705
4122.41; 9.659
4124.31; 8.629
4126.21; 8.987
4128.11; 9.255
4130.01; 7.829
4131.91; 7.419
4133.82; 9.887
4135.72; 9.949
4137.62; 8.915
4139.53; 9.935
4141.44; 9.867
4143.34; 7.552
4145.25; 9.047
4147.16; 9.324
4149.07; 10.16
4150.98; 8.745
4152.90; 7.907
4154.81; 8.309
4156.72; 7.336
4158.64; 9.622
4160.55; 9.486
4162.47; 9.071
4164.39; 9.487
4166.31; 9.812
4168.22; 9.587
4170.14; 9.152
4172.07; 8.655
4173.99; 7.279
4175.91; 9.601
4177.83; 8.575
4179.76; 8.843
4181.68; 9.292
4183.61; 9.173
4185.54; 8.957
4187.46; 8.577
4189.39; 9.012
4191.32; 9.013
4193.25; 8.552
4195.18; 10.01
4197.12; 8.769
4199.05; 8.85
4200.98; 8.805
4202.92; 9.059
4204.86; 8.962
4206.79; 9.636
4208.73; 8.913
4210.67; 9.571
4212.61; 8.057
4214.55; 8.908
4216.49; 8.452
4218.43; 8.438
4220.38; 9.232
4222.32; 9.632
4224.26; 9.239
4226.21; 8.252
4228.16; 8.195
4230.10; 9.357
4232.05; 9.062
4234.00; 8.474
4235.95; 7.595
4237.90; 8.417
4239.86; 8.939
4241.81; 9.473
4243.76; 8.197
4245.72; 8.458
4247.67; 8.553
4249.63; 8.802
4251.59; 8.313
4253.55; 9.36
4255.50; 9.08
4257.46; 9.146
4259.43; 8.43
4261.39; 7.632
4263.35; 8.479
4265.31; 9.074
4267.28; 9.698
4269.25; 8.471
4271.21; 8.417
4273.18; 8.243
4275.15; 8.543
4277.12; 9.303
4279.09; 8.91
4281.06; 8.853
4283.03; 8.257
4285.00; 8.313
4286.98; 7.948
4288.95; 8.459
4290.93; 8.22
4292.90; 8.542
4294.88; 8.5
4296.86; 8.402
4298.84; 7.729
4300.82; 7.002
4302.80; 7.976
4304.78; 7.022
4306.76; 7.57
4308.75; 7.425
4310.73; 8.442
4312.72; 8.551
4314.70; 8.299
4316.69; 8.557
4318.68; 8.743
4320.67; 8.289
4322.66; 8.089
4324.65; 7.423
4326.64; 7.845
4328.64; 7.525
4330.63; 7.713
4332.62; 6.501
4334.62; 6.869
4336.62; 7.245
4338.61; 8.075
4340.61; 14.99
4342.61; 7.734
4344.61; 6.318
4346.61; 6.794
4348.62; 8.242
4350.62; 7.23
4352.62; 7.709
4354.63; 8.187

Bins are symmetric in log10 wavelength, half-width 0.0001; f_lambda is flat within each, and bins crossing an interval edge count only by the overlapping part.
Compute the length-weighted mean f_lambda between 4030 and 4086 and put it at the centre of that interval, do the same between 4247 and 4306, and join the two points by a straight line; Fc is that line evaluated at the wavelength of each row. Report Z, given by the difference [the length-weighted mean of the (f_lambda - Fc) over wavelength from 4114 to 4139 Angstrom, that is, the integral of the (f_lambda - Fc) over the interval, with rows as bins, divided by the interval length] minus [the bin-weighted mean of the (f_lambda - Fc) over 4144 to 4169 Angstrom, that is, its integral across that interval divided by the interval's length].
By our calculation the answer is -0.2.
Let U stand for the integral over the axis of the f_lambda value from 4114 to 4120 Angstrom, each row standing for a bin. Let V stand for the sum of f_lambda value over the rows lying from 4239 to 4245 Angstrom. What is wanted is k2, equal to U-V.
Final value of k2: 26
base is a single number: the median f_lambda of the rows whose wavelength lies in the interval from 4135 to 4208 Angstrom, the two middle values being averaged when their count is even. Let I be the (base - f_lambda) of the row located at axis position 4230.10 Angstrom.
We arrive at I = -0.3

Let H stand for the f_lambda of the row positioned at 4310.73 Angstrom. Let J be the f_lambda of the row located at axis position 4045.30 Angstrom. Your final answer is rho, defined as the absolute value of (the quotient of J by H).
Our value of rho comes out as 1.17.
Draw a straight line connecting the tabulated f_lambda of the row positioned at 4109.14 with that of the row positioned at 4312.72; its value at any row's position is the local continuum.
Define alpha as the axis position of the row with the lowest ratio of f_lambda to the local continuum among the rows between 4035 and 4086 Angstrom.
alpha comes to 4077.10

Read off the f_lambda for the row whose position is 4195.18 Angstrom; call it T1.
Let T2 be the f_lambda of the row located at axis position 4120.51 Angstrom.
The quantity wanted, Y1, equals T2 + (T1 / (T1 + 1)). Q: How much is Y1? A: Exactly 9.6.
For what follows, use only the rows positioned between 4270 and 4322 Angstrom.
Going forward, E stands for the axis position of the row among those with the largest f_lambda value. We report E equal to 4277.12 Angstrom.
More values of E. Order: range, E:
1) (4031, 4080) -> 4039.72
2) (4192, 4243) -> 4195.18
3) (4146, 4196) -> 4149.07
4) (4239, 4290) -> 4267.28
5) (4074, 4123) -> 4101.58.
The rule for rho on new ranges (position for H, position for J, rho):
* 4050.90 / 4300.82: 0.79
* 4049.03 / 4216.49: 0.82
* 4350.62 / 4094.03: 1.09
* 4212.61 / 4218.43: 1.05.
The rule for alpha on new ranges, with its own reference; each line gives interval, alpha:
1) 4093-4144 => 4103.47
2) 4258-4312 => 4304.78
